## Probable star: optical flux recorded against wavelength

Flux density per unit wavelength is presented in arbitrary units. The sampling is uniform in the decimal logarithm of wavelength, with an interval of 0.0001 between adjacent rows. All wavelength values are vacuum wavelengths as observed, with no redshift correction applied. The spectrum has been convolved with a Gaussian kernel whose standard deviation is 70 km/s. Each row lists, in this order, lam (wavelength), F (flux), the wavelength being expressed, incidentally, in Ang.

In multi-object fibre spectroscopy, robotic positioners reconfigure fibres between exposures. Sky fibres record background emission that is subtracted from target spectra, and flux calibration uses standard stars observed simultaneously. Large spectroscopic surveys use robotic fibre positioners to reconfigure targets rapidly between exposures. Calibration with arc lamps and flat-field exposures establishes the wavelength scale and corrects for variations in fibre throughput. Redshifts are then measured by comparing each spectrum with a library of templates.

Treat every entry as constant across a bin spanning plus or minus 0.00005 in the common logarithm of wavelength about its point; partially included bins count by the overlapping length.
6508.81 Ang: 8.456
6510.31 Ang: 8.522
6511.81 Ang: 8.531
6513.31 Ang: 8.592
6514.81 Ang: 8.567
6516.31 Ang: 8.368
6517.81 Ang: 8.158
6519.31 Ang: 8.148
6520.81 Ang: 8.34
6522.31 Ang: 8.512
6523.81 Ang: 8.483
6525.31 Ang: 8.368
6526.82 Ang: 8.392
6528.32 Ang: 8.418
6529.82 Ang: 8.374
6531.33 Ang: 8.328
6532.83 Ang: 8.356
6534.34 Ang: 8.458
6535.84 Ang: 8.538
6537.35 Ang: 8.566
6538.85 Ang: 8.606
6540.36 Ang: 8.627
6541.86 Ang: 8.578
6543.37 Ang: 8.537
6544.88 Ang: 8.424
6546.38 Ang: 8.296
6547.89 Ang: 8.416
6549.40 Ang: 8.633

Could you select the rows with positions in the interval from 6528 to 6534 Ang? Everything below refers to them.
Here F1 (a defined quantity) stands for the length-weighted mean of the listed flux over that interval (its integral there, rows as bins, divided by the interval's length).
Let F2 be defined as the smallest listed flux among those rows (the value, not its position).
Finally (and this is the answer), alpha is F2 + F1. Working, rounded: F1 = 8.37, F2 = 8.328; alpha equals 16.7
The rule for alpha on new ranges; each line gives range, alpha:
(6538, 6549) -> 16.8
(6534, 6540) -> 17.0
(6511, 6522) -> 16.5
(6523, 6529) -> 16.8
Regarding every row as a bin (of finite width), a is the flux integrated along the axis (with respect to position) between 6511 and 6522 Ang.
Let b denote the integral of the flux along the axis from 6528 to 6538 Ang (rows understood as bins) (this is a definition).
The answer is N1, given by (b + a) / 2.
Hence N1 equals 88.3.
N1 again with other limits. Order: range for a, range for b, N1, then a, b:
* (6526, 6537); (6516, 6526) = 88.0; 92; 83.5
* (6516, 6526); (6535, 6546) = 88.8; 83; 94.1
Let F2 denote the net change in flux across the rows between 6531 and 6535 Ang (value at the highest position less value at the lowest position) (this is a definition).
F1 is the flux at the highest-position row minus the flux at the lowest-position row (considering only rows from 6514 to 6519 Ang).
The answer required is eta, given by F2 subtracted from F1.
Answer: -0.5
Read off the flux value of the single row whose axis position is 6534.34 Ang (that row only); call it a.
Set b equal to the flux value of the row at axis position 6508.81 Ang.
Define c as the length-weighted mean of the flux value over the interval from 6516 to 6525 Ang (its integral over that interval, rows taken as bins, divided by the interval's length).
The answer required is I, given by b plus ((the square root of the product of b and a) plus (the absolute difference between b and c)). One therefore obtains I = 17.03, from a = 8.458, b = 8.456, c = 8.34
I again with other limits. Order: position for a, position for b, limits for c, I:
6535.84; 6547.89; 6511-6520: 16.91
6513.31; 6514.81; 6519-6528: 17.32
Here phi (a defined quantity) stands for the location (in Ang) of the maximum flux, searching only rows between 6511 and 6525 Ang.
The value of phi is 6513.31 Ang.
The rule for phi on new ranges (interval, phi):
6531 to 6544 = 6540.36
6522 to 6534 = 6522.31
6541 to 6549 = 6541.86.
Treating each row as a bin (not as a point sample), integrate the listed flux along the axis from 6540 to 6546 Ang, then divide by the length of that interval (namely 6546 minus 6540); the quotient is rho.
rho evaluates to 8.53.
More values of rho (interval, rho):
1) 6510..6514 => 8.55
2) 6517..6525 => 8.34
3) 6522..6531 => 8.41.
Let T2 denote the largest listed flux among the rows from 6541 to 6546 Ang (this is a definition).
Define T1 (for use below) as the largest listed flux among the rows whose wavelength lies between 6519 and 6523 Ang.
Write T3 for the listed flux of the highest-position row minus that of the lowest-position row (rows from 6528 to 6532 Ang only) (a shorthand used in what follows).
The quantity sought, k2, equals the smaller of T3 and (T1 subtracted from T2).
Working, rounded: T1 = 8.512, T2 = 8.578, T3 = -0.1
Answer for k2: -0.09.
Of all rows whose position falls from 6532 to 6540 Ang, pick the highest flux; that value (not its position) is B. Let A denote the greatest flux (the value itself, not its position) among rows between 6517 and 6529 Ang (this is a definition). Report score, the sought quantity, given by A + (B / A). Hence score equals 9.52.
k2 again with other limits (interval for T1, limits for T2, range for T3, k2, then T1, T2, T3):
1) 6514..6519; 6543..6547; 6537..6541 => -0.03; 8.567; 8.537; 0.1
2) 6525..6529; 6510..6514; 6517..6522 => 0.17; 8.418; 8.592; 0.2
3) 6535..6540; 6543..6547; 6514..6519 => -0.41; 8.606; 8.537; -0.4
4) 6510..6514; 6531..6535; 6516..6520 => -0.22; 8.592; 8.458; -0.2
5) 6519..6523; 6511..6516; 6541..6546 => -0.15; 8.512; 8.592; -0.2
